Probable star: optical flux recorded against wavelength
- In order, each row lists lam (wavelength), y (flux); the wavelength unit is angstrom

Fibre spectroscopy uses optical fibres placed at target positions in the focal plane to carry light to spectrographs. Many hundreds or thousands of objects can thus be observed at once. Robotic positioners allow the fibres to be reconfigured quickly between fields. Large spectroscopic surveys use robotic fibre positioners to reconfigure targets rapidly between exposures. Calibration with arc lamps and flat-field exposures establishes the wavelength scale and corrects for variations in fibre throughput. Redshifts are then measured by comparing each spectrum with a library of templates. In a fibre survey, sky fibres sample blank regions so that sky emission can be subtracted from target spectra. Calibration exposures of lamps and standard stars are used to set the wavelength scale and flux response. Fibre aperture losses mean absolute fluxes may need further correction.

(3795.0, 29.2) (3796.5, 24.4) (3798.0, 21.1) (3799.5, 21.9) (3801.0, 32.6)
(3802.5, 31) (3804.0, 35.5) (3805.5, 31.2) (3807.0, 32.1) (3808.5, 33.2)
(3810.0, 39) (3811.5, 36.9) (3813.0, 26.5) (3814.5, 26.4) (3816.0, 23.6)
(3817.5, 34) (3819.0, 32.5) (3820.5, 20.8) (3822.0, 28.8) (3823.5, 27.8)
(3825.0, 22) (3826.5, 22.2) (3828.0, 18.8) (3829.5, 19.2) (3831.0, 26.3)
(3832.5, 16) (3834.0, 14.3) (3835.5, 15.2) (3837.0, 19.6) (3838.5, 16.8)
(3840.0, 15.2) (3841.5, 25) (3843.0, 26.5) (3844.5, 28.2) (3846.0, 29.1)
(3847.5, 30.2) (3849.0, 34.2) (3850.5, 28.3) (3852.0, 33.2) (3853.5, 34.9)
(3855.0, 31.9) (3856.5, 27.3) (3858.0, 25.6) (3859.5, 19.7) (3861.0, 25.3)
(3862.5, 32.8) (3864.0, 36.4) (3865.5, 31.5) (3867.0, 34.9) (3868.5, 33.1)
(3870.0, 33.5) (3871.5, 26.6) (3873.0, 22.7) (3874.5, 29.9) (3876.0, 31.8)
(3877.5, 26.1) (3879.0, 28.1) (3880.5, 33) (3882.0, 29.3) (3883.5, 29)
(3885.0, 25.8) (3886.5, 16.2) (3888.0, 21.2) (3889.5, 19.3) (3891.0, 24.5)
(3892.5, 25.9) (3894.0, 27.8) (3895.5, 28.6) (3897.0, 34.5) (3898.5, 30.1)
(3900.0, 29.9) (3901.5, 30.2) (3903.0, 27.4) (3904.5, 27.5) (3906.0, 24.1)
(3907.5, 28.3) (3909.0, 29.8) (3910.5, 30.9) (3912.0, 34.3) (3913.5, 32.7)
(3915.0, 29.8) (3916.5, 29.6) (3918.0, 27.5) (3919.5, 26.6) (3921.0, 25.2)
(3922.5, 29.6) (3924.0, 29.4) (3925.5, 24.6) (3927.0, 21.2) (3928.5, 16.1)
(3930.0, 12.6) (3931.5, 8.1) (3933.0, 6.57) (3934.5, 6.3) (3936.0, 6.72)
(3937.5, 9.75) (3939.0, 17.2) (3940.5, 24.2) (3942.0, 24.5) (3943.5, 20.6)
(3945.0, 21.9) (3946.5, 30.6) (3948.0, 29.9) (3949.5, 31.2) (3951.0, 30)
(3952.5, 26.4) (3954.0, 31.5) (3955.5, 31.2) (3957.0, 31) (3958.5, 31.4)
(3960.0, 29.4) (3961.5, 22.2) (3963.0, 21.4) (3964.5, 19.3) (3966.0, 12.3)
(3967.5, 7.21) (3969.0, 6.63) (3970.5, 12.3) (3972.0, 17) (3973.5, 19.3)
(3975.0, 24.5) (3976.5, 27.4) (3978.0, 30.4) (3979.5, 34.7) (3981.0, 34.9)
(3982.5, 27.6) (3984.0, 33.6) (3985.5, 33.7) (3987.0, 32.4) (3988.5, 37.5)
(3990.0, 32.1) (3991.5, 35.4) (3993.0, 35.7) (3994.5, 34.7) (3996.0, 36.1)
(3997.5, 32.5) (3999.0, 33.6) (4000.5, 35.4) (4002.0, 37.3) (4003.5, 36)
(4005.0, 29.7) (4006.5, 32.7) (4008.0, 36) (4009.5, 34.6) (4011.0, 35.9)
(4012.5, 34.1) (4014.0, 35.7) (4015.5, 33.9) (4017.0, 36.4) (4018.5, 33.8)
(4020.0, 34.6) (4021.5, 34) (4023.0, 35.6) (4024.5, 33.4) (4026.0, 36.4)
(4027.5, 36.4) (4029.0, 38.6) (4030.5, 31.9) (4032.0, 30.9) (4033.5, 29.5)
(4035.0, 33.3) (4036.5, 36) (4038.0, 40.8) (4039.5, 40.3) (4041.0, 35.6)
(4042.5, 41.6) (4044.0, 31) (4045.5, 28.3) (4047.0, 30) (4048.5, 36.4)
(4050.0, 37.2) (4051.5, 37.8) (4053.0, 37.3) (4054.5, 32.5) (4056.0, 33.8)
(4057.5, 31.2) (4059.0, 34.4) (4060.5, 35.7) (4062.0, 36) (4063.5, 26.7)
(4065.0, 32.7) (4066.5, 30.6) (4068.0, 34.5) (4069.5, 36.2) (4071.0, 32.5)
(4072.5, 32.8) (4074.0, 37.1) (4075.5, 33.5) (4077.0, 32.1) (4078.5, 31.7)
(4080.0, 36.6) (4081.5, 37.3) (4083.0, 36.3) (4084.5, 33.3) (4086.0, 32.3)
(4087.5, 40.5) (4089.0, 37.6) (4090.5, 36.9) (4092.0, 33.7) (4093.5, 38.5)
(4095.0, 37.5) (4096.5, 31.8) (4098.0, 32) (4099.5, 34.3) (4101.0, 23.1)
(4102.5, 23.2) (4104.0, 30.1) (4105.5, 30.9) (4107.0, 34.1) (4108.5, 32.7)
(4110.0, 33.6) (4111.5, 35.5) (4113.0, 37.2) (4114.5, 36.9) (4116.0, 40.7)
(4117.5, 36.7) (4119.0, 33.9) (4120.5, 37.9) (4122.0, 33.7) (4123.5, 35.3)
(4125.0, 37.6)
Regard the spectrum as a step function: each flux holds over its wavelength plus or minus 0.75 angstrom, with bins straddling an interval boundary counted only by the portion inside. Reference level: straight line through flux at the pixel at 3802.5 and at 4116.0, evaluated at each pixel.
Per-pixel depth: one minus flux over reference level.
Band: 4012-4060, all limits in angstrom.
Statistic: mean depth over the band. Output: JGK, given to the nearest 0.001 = 0.090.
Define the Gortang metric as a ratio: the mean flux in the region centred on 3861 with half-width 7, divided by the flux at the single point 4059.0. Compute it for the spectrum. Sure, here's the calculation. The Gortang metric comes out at 0.86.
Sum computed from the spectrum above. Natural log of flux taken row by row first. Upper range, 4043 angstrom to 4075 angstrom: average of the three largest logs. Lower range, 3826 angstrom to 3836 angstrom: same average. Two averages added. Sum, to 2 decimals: 6.73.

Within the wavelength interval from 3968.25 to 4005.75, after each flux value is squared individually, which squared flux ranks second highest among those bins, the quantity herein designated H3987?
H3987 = 1391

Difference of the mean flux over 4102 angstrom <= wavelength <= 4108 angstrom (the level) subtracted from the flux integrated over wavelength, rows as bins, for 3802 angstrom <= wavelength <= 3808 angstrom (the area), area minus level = 165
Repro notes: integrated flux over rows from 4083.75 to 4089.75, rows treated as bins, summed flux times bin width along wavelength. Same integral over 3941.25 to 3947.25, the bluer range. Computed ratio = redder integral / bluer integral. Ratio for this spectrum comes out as 1.47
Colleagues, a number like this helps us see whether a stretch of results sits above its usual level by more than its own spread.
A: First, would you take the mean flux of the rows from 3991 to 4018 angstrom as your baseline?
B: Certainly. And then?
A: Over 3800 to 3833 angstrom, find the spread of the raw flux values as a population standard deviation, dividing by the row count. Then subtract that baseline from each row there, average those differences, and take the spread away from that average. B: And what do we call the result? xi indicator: -13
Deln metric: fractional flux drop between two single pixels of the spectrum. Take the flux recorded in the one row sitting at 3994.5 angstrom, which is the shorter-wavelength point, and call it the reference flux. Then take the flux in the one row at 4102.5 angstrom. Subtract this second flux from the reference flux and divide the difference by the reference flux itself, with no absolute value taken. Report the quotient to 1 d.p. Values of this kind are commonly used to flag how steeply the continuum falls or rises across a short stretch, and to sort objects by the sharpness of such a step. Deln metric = 0.3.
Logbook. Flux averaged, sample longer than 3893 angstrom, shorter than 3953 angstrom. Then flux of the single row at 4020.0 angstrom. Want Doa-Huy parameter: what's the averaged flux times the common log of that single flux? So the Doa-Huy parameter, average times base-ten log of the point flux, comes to 38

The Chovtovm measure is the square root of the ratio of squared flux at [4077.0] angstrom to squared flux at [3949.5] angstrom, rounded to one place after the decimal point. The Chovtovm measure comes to 1.0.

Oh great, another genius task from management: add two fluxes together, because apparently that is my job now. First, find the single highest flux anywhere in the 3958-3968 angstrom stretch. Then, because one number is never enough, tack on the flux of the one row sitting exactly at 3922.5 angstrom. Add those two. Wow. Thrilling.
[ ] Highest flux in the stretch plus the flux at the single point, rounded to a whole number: 61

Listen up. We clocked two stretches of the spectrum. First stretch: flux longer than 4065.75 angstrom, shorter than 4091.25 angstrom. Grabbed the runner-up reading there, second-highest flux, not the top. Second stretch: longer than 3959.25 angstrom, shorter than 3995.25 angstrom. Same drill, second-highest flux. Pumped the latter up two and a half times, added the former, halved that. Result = 63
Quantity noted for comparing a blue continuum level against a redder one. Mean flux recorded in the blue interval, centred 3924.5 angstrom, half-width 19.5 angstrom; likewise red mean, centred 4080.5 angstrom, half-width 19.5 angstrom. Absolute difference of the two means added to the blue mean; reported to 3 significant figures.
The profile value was 34.4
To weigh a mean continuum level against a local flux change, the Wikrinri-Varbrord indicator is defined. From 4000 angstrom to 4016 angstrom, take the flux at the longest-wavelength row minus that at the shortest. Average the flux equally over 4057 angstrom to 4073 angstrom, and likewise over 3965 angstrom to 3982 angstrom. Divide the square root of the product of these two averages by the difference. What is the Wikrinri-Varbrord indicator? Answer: -17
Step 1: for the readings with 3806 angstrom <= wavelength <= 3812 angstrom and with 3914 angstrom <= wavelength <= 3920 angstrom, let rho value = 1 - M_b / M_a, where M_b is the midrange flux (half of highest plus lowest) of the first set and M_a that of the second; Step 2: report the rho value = -0.26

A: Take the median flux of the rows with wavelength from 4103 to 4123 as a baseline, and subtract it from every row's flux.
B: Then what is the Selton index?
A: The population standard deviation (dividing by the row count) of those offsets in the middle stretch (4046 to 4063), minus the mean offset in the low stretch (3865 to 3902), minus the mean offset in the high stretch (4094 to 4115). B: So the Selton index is 10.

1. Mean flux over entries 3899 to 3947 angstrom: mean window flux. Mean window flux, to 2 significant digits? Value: 23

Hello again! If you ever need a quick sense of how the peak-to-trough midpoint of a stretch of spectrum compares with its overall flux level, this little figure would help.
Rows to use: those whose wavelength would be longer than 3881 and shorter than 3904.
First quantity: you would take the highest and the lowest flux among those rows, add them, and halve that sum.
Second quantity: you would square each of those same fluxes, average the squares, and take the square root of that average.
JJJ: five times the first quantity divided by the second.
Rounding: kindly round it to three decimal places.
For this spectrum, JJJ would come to 4.688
